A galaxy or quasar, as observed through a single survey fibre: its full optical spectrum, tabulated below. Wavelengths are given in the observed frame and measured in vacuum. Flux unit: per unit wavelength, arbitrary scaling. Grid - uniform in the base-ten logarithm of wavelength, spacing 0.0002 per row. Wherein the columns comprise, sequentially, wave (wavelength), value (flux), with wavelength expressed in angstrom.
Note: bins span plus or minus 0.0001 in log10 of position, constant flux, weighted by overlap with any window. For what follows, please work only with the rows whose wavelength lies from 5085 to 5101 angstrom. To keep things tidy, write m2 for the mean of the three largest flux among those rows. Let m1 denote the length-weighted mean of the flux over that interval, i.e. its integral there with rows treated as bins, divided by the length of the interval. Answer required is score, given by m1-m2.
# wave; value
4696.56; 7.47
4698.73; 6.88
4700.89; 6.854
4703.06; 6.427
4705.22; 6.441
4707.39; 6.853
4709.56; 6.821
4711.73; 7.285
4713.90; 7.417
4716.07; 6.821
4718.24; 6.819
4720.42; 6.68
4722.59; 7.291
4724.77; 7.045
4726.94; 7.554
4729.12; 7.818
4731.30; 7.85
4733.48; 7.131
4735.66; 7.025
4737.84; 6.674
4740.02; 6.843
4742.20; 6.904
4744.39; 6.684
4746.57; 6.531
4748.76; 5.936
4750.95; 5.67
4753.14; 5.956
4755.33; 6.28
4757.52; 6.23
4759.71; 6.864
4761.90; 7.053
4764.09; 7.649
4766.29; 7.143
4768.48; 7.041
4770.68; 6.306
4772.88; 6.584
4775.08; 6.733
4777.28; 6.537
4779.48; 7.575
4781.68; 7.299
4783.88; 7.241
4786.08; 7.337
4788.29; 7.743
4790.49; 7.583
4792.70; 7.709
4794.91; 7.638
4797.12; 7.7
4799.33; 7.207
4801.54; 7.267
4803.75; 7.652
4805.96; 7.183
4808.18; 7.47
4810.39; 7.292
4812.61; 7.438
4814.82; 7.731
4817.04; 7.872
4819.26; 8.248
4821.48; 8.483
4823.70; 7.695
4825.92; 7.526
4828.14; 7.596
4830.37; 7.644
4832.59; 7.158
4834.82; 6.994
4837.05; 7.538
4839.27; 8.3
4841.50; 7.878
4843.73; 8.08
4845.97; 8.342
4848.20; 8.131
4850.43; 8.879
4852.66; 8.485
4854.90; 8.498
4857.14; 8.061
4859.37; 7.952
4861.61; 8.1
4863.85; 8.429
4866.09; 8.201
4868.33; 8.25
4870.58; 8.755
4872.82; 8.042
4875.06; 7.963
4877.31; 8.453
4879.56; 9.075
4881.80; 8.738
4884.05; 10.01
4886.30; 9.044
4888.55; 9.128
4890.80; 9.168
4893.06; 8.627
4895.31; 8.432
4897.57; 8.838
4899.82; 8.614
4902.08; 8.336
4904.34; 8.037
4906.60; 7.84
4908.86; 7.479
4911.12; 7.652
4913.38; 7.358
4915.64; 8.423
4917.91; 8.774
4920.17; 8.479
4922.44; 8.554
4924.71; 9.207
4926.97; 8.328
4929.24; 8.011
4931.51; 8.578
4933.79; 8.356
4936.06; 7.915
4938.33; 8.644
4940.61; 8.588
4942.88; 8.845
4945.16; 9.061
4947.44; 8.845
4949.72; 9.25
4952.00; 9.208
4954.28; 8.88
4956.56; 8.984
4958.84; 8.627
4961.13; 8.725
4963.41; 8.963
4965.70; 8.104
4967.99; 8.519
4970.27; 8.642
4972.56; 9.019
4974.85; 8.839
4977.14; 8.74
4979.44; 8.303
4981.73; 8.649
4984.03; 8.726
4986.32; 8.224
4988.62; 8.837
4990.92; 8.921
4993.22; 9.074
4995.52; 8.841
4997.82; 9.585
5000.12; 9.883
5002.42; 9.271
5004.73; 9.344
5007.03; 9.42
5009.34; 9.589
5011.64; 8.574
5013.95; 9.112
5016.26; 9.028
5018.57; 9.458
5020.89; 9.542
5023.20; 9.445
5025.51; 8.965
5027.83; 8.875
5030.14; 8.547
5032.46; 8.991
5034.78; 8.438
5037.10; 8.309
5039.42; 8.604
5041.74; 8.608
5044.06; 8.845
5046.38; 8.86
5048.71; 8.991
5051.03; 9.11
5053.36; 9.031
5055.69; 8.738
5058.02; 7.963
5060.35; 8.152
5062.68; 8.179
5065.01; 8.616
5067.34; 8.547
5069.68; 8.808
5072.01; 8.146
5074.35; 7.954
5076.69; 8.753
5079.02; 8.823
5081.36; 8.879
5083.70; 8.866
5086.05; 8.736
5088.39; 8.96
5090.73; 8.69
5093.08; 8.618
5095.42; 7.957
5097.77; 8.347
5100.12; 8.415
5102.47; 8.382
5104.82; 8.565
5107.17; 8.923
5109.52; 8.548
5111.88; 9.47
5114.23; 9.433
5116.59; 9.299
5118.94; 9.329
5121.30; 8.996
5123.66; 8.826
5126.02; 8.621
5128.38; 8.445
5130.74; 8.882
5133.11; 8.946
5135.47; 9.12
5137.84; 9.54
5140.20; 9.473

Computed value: -0.26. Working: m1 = 8.5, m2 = 8.80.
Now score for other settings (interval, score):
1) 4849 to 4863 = -0.29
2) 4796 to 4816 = -0.25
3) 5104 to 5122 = -0.33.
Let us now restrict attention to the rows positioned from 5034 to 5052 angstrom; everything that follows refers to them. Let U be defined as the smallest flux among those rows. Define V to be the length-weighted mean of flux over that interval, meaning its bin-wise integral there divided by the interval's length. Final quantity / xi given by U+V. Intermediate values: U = 8.309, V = 8.7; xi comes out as 17.0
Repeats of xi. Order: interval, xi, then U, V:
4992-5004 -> 18.2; 8.841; 9.3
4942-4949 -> 17.8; 8.845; 8.9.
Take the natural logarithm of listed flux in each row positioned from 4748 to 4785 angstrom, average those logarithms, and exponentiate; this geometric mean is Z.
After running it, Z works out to 6.7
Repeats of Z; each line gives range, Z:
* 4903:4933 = 8.2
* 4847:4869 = 8.3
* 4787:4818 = 7.5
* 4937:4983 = 8.8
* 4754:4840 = 7.3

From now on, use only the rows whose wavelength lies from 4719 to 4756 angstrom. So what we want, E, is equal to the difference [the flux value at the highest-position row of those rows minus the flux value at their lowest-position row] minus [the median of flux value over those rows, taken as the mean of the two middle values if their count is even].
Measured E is -7.2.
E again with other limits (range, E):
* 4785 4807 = -7.8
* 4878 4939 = -9.0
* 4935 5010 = -7.2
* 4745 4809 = -6.2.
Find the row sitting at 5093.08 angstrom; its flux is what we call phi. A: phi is 8.618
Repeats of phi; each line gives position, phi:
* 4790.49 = 7.583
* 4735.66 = 7.025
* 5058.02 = 7.963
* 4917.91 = 8.774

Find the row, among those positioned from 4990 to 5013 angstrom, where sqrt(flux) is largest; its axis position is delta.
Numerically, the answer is 5000.12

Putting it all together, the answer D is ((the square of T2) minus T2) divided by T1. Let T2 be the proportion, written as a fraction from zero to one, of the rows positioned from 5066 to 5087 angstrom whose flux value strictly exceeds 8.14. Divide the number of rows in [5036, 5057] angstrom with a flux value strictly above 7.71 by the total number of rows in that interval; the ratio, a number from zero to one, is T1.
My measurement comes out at -0.10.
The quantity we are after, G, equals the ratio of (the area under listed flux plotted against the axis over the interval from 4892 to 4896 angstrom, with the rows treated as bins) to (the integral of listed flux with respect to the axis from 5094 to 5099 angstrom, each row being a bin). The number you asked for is 0.84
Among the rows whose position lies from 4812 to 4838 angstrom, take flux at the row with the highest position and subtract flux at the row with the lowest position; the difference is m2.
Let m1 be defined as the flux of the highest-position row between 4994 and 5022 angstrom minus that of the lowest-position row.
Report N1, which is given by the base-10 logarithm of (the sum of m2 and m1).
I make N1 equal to -0.10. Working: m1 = 0.7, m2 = 0.1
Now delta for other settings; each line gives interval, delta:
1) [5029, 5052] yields 5051.03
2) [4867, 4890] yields 4884.05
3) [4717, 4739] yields 4731.30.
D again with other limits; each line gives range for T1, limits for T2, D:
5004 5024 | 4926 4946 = -0.17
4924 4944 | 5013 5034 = 0.00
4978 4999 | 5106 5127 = 0.00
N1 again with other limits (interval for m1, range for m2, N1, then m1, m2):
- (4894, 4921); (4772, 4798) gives 0.07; 0.0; 1.1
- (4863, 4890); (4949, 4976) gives -0.54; 0.7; -0.4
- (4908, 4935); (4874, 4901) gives 0.18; 0.9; 0.7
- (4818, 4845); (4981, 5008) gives -0.22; -0.2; 0.8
